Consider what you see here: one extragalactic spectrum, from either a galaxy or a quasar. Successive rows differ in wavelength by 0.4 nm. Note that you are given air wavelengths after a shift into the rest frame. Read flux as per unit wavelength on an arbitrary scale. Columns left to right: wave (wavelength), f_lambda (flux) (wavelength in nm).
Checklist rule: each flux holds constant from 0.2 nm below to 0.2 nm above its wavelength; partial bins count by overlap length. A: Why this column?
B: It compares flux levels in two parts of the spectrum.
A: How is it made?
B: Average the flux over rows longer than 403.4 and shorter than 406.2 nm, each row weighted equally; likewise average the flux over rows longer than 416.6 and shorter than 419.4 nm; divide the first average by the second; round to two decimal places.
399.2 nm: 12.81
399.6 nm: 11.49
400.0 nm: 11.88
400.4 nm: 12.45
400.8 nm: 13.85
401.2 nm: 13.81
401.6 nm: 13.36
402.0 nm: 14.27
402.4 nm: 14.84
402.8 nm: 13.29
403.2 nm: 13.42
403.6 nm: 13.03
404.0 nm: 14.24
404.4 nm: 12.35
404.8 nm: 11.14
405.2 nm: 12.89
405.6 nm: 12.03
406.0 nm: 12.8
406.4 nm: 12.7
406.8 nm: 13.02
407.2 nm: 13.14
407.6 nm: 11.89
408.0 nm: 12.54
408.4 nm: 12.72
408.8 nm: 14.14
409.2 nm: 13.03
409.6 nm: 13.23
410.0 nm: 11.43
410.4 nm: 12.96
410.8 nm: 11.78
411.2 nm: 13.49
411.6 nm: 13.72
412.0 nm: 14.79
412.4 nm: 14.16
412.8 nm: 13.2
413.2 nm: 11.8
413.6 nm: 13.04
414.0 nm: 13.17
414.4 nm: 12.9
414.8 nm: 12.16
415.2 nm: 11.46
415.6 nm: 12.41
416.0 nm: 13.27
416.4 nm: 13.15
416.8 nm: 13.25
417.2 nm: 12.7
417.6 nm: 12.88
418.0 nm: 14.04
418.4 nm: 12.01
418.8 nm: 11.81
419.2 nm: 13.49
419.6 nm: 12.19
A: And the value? 0.98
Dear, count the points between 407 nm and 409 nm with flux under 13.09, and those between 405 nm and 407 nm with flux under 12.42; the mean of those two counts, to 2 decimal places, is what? 2.00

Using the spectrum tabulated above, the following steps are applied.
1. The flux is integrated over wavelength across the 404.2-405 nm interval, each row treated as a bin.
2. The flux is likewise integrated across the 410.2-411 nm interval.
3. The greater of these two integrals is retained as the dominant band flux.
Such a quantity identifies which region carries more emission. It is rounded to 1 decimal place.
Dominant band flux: 9.9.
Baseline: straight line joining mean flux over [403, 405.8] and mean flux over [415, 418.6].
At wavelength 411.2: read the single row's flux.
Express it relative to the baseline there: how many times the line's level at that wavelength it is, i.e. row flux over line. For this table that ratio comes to 1.057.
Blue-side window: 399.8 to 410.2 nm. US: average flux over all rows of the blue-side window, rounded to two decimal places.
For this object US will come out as 12.98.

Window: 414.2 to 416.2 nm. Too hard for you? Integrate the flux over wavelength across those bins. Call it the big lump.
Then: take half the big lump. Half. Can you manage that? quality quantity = 12.4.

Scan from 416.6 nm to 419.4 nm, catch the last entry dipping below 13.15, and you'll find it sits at 418.8 nm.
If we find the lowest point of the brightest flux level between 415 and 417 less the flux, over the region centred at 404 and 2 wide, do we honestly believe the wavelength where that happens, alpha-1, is 404.0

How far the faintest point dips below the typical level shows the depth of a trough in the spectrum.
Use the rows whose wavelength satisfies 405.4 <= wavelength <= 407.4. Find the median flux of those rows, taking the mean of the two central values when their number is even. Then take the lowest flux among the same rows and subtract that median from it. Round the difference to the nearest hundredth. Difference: -0.77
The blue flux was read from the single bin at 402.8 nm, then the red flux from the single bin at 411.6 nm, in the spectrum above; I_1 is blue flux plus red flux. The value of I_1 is 27.0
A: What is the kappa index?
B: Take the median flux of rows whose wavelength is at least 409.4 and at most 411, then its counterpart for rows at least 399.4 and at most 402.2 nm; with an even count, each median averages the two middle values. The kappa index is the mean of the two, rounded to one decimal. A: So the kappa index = 12.9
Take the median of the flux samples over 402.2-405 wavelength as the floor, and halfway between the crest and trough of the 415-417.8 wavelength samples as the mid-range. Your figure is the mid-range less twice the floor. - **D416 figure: -14.2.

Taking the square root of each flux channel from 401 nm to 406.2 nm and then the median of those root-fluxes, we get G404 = 3.65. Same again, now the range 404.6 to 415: 3.60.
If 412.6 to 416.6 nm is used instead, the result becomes 3.60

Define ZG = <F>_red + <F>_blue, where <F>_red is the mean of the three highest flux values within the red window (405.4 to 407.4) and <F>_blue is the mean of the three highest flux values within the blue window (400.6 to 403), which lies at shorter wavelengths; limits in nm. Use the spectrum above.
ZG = 27.3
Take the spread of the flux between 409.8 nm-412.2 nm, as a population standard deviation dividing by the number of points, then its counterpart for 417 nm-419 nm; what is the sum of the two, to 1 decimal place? 1.9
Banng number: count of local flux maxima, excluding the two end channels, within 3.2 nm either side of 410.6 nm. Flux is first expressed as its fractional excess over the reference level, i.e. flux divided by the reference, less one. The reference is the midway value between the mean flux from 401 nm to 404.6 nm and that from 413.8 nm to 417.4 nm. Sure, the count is 4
